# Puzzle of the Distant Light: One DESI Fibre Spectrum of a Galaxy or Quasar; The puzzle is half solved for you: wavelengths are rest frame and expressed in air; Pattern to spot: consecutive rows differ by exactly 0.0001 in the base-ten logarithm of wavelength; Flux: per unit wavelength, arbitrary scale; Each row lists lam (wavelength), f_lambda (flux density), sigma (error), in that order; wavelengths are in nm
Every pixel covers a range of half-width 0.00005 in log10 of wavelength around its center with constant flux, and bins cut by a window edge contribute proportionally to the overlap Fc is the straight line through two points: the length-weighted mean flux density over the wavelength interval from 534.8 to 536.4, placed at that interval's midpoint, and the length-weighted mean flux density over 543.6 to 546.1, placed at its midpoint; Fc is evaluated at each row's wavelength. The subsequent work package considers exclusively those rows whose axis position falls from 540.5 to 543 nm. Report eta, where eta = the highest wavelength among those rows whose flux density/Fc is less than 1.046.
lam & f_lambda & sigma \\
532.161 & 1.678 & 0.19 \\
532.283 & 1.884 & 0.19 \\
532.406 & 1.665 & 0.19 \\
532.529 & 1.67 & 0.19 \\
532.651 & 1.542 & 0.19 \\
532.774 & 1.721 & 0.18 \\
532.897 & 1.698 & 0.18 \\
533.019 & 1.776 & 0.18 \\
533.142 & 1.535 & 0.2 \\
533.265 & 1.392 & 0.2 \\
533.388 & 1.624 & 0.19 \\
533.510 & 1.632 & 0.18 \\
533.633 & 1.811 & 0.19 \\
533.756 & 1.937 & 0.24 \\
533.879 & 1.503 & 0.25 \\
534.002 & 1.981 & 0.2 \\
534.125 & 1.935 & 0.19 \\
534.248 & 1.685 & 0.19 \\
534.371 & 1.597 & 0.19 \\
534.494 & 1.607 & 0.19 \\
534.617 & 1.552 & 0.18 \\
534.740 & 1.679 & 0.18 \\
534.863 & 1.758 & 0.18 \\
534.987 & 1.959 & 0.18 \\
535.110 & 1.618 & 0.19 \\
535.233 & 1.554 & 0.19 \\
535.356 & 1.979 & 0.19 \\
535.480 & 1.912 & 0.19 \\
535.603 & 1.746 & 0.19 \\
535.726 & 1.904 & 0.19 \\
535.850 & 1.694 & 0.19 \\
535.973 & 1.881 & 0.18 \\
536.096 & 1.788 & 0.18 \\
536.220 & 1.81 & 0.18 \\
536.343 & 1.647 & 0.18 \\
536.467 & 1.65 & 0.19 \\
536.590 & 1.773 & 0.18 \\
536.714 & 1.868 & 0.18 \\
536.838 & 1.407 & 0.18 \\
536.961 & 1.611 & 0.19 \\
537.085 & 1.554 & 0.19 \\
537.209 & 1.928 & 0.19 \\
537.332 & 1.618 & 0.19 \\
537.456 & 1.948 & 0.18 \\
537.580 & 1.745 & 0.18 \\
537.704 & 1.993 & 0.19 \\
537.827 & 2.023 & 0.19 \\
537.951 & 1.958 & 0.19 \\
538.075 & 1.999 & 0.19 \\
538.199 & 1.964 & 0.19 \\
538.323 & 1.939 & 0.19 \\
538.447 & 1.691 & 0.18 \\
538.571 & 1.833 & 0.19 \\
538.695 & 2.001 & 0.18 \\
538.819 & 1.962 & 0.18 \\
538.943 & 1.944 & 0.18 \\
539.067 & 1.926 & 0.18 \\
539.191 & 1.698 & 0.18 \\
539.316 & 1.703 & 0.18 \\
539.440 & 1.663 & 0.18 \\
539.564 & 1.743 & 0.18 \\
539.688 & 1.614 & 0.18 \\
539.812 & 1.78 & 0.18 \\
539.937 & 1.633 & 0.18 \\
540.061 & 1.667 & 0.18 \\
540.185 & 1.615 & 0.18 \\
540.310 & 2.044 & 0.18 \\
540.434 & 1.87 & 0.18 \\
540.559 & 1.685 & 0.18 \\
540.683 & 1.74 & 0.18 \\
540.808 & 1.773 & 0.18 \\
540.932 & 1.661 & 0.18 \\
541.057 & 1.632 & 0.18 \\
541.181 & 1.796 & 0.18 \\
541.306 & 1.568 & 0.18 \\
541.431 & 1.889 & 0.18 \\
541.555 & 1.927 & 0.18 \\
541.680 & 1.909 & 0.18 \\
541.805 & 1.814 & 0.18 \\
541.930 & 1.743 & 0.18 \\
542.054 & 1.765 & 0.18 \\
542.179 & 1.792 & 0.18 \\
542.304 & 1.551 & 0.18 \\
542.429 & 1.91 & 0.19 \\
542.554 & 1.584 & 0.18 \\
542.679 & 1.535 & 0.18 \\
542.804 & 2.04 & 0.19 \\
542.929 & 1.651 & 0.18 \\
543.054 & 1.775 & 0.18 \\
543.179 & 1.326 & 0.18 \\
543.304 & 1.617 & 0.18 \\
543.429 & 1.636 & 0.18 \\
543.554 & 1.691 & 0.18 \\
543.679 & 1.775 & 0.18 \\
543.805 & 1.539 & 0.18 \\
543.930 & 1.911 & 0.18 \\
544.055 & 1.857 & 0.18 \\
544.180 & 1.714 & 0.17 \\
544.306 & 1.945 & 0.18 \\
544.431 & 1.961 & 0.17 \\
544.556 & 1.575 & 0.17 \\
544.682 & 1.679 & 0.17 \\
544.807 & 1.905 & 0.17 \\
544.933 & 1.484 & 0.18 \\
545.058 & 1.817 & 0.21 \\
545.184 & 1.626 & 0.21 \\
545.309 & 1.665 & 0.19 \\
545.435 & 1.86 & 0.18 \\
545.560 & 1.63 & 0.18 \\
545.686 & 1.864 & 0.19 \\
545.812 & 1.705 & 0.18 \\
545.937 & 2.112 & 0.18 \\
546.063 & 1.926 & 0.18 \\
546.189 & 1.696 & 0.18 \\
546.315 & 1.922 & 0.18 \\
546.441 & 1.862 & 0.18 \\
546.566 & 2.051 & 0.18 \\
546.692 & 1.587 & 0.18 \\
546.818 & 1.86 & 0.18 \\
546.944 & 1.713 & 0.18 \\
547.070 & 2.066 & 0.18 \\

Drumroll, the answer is 542.929 nm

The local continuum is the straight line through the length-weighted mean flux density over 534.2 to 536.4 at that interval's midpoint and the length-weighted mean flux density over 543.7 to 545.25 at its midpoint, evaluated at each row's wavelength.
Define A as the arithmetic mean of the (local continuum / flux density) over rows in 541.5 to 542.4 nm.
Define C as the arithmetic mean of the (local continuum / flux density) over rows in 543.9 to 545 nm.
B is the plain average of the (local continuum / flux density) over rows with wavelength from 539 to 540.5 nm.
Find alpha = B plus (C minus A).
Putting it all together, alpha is 1.014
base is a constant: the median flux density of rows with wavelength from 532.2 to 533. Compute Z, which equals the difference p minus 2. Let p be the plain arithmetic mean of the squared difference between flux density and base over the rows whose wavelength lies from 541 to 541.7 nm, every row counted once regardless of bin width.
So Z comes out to -1.97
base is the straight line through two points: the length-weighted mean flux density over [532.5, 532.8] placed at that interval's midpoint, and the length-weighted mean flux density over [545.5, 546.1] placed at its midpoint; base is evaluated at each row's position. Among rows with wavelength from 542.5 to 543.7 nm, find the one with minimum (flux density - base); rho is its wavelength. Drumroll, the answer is 543.179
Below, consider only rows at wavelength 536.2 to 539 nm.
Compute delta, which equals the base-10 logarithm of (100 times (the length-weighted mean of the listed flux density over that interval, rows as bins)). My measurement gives 2.260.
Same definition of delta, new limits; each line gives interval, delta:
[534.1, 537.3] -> 2.238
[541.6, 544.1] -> 2.236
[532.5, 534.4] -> 2.228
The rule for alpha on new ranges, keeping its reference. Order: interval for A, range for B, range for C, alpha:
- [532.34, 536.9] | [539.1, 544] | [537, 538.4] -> 0.933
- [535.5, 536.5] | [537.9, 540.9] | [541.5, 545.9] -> 0.997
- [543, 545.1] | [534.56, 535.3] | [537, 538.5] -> 0.955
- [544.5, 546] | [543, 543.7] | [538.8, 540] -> 1.060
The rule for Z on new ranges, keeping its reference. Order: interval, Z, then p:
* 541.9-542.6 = -1.98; 0.017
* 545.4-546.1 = -1.95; 0.051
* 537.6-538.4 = -1.91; 0.088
